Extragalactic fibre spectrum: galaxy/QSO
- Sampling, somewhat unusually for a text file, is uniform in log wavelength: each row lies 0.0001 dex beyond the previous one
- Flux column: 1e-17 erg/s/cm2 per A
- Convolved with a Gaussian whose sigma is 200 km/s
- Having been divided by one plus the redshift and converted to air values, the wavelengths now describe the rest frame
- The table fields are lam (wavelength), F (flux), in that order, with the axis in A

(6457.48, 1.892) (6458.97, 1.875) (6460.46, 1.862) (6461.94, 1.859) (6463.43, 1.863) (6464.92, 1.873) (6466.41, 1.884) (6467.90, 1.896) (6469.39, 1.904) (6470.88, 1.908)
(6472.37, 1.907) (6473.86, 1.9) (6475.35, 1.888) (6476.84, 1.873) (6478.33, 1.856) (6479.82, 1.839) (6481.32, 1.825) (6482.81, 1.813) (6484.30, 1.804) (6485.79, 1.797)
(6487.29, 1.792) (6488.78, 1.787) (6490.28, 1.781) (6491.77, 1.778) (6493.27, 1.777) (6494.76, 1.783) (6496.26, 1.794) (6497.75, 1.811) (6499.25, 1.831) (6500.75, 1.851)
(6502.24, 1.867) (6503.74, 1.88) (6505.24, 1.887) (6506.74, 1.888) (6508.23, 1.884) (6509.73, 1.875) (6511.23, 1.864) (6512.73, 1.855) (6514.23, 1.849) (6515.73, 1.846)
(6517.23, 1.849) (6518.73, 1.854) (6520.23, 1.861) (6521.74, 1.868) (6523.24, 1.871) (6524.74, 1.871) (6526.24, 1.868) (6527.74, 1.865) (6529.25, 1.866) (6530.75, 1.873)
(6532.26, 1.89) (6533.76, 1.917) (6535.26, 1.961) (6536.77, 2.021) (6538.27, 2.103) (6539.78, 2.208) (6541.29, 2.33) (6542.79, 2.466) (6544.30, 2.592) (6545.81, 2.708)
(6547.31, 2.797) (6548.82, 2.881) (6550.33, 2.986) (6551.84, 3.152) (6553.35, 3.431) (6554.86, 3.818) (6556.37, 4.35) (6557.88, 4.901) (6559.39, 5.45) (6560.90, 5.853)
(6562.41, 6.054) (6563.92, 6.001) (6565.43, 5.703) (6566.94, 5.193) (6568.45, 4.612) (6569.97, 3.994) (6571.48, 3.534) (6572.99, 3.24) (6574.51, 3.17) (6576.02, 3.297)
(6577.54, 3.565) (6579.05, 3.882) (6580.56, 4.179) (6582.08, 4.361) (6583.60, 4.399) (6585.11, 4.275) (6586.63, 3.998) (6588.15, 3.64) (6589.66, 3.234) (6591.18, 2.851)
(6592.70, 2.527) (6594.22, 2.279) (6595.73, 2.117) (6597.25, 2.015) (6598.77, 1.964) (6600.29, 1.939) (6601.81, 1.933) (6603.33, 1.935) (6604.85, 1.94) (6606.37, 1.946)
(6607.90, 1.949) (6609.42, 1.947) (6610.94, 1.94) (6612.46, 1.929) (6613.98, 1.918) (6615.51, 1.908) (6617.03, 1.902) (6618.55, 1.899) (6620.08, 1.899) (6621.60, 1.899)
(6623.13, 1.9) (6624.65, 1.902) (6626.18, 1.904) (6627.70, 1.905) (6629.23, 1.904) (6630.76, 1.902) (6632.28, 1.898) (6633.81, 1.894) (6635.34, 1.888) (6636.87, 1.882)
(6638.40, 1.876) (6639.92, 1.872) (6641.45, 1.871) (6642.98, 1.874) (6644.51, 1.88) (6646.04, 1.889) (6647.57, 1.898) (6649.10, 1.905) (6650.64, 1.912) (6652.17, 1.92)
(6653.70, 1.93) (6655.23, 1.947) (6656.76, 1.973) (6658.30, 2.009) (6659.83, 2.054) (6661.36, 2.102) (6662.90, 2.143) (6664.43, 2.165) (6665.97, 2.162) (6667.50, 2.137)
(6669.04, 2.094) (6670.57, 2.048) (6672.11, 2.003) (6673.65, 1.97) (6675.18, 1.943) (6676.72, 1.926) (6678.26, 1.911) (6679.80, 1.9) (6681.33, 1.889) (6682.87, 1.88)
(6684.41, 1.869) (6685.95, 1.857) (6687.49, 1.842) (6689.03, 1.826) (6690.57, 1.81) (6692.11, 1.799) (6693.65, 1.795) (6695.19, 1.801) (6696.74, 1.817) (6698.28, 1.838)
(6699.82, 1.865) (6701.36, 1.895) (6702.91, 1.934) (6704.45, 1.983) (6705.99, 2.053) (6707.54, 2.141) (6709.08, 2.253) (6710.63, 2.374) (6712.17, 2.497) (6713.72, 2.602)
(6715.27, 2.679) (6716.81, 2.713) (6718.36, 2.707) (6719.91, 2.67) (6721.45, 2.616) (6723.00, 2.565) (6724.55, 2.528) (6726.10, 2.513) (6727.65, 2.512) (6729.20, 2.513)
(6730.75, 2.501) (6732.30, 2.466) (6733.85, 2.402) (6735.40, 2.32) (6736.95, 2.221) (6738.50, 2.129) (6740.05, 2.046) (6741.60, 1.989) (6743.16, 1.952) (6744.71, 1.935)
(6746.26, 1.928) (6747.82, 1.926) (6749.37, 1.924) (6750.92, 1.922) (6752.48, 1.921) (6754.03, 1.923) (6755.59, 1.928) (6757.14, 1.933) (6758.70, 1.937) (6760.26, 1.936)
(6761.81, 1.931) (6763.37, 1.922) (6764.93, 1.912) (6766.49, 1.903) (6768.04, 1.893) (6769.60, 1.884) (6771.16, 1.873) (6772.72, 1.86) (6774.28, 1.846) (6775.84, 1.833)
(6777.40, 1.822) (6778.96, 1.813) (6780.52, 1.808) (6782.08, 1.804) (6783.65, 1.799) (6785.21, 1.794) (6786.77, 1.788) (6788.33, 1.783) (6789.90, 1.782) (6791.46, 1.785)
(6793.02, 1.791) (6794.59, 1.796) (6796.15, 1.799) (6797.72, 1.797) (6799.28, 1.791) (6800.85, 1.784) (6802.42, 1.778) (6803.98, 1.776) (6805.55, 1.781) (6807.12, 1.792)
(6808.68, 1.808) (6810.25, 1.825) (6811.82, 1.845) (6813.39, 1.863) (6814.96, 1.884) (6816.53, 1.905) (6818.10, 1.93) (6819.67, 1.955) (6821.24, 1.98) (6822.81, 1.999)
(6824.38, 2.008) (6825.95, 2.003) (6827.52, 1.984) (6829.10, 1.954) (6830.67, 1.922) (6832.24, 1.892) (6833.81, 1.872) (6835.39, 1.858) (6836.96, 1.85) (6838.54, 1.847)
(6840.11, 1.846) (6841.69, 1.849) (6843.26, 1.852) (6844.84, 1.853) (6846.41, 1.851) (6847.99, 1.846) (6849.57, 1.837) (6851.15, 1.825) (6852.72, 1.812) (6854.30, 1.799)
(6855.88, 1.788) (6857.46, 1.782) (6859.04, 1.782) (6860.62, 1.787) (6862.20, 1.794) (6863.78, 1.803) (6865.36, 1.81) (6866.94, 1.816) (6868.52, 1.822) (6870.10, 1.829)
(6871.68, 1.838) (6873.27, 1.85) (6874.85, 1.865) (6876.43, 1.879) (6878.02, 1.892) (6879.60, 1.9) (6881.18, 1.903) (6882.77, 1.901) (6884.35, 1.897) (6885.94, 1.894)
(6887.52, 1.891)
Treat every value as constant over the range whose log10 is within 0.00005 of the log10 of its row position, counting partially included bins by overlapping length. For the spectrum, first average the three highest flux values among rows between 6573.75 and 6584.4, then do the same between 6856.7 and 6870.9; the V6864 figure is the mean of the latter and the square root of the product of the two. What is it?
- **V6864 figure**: 2.3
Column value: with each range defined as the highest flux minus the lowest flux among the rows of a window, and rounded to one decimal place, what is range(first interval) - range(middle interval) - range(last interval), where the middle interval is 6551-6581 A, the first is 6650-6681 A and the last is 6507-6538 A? -2.8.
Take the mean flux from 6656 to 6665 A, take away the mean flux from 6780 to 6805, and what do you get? 0.28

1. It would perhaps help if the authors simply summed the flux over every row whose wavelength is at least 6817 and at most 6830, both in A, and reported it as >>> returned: 16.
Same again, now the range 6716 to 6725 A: 16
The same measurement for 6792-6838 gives 54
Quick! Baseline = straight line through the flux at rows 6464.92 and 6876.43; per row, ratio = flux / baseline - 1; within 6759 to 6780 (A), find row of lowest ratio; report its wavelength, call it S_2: 6778.96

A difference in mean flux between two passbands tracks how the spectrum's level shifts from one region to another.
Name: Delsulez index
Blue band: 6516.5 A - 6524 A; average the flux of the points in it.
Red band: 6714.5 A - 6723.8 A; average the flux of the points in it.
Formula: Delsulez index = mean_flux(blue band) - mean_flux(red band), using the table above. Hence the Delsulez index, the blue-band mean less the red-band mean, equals -0.80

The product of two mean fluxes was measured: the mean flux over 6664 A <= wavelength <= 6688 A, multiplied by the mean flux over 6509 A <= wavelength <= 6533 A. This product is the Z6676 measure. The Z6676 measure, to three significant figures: 3.68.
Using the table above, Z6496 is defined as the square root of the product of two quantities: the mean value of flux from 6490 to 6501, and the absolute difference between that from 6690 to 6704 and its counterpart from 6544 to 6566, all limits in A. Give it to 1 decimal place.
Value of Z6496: 2.1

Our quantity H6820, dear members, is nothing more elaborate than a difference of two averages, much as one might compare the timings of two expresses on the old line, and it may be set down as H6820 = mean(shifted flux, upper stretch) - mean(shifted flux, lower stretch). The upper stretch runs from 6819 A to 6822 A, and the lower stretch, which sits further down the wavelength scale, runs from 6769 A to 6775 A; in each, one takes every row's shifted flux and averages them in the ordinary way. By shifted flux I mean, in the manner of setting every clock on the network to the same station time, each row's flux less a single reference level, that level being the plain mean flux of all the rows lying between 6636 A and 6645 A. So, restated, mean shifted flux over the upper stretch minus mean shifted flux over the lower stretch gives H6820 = 0.1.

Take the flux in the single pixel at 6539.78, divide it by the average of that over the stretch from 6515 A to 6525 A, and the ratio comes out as 1.19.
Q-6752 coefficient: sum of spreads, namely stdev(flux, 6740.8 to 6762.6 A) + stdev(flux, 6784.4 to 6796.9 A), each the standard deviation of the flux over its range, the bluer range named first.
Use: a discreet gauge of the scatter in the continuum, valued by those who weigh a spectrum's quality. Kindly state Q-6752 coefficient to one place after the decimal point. 0.0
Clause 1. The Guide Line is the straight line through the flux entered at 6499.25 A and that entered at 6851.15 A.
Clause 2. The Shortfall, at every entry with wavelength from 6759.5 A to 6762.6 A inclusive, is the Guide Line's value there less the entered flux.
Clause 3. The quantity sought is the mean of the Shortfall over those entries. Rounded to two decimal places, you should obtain -0.11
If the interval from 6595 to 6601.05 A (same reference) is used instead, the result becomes -0.18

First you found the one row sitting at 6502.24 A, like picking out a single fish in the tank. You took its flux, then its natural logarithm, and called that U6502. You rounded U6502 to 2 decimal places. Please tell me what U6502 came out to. 0.62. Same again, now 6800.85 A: 0.58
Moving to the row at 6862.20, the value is 0.58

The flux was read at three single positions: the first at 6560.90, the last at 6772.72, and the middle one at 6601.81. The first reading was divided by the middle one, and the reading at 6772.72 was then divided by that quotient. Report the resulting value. 0.61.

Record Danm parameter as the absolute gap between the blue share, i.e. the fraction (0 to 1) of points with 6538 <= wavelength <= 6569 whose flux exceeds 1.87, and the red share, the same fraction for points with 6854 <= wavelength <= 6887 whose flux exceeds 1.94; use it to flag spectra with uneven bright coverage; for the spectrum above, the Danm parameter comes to 1.0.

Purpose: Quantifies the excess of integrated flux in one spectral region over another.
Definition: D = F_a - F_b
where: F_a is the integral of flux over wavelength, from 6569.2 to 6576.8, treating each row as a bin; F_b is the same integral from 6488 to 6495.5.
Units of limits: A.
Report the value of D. 12.8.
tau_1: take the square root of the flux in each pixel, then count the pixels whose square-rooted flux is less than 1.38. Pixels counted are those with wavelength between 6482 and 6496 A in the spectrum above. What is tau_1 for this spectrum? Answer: 9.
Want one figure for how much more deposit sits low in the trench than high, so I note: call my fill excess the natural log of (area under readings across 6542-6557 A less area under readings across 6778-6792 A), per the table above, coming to 3.1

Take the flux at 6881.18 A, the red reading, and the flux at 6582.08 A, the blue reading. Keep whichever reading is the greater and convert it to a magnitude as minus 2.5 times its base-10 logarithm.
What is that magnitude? -1.60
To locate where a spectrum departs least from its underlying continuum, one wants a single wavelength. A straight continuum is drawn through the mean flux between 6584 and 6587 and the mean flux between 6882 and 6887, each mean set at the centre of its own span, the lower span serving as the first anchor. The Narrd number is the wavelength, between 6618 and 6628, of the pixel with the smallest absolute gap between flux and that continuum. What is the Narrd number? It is 6627.70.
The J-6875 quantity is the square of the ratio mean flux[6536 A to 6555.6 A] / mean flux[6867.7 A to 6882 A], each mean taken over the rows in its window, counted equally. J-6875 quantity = 2.1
